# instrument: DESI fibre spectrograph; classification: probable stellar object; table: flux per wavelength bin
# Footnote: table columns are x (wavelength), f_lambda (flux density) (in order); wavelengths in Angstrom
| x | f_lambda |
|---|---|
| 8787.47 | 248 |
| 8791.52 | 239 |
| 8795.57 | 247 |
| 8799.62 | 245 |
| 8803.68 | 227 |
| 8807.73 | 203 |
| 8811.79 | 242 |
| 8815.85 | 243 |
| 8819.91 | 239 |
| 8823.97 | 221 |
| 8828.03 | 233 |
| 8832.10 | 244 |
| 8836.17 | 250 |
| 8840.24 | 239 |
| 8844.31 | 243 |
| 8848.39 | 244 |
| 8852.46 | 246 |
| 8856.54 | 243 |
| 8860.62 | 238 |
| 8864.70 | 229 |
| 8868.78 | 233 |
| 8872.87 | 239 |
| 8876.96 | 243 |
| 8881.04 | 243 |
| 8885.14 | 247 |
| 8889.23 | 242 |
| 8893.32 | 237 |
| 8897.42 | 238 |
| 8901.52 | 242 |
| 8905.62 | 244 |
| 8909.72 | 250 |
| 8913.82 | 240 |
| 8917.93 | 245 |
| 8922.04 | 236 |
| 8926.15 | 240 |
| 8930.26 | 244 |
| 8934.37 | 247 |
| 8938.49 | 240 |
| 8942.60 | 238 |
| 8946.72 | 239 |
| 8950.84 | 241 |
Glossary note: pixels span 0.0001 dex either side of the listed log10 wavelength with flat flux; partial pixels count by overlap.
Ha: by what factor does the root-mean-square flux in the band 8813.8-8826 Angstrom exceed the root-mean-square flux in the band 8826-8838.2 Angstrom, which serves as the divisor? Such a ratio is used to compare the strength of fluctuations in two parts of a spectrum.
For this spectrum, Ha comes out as 0.97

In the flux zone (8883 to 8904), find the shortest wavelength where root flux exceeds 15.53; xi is 8885.14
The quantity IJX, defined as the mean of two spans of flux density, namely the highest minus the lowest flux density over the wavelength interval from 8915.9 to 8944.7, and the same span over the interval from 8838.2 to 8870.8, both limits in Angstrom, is 14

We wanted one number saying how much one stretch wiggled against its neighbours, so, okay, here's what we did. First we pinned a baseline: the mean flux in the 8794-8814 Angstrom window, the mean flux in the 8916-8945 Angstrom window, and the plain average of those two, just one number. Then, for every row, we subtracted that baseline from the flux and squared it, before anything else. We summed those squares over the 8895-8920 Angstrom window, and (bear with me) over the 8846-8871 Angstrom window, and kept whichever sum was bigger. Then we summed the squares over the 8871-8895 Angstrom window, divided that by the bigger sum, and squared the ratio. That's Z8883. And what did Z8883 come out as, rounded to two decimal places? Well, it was 0.40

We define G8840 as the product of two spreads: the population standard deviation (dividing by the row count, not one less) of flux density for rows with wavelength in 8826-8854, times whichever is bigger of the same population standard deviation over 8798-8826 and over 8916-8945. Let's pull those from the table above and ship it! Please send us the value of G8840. 71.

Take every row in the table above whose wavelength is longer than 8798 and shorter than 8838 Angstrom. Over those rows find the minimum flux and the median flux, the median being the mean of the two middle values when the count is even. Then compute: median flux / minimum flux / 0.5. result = 2.37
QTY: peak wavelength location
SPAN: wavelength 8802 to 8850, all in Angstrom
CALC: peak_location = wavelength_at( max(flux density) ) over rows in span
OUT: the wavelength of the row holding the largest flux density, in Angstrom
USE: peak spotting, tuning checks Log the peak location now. 8836.17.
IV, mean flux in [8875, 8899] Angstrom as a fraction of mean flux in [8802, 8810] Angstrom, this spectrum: 1.12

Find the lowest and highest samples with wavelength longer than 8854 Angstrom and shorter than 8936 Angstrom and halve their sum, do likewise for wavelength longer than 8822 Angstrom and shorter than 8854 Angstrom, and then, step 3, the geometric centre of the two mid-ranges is 237.5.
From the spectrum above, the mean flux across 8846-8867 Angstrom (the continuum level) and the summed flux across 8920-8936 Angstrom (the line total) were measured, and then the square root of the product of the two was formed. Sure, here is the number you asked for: 482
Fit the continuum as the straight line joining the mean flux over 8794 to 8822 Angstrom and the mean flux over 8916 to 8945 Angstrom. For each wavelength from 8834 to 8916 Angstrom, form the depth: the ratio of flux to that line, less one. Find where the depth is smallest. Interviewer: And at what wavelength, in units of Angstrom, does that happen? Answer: 8864.70 Angstrom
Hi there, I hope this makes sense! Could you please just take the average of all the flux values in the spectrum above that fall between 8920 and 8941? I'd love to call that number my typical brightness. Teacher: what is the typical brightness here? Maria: 241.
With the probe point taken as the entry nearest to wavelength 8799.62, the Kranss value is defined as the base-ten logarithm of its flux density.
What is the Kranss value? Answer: 2.39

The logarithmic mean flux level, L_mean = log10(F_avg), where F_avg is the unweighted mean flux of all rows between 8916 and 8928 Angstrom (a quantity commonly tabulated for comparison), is 2.38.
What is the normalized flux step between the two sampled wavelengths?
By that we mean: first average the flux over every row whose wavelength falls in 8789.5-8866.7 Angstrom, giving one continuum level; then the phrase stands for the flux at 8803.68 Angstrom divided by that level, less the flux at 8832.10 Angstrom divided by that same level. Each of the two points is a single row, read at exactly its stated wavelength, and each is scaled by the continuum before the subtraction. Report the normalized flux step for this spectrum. -0.07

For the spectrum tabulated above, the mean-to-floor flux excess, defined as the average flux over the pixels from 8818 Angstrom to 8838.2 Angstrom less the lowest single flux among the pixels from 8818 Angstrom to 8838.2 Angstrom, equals 16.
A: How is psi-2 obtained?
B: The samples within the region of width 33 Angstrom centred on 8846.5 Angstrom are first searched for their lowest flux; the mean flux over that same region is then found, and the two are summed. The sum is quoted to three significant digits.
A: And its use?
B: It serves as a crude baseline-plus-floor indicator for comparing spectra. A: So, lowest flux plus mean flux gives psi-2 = 481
